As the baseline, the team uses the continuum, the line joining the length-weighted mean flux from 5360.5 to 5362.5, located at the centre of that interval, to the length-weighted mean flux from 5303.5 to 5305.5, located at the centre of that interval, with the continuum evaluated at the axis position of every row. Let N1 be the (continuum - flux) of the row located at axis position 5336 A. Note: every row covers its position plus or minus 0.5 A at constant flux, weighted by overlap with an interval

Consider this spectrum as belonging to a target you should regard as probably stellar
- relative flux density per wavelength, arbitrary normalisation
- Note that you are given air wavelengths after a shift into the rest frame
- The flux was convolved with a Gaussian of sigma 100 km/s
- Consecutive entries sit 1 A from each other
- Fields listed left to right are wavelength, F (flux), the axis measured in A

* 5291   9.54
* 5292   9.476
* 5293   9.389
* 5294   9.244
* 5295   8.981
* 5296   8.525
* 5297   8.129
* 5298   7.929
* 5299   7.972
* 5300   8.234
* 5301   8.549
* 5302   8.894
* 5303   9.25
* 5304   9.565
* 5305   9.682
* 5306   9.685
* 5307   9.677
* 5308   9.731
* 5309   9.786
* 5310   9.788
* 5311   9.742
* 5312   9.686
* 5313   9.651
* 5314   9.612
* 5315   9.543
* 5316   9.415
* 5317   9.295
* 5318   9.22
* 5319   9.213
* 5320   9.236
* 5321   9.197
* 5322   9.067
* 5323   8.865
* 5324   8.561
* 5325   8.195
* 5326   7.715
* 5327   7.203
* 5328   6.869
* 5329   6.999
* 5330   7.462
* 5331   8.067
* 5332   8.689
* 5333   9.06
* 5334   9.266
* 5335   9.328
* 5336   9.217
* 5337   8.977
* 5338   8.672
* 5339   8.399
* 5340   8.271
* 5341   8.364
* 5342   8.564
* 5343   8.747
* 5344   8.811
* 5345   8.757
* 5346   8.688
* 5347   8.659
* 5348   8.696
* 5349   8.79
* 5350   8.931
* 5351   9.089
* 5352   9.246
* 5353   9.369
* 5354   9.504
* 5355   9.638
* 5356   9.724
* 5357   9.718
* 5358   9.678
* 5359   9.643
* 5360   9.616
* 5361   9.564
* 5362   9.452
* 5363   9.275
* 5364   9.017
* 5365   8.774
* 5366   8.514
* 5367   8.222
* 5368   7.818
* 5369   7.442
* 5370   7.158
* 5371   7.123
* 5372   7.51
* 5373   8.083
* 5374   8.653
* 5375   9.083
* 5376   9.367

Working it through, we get 0.3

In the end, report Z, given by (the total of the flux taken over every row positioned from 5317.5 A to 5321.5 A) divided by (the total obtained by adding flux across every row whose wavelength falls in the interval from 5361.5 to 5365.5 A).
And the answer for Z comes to 1.01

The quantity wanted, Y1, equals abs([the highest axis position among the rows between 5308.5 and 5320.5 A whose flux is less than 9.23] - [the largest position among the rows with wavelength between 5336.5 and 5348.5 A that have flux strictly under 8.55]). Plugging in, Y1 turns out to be 22 A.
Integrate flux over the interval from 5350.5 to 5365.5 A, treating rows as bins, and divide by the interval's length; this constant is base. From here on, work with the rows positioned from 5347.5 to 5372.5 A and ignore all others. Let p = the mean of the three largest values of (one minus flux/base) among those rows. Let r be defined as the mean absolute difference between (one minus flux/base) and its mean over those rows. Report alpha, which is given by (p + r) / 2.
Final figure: 0.152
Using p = 0.231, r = 0.073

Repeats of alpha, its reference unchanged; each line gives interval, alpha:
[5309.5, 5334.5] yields 0.167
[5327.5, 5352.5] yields 0.147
